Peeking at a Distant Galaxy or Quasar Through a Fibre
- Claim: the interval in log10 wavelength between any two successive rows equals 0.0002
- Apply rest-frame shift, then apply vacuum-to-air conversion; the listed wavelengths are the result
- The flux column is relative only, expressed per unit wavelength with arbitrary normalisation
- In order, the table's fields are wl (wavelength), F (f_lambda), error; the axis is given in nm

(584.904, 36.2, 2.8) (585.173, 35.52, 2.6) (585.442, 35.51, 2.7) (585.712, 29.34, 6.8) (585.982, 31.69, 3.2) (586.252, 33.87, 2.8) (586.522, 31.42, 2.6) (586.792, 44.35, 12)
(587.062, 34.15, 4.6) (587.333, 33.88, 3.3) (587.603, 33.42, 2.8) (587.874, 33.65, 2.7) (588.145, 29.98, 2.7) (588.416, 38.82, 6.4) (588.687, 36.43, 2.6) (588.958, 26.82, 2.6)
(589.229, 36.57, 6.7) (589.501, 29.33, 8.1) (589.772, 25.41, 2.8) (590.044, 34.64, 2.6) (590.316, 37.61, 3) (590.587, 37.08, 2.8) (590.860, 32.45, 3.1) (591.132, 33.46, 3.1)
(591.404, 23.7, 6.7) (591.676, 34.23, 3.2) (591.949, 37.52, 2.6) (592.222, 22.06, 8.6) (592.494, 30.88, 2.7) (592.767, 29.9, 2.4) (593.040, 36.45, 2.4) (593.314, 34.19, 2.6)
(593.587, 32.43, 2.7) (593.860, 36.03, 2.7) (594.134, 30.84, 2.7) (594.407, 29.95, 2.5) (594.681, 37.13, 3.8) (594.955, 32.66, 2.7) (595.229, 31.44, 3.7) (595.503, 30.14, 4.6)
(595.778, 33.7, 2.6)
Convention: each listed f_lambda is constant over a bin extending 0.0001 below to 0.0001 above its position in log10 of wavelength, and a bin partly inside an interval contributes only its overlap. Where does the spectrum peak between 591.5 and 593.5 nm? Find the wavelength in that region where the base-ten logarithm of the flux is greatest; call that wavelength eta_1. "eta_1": 591.949 nm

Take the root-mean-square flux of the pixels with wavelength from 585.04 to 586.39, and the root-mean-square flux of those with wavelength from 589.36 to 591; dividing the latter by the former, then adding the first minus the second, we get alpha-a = 1.2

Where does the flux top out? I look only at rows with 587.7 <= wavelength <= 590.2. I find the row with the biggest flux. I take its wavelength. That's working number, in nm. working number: 588.416 nm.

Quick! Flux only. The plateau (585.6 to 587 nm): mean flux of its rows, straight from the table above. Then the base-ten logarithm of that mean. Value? 1.53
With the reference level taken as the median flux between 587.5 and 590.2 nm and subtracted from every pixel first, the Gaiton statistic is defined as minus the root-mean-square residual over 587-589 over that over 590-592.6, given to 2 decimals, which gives -0.65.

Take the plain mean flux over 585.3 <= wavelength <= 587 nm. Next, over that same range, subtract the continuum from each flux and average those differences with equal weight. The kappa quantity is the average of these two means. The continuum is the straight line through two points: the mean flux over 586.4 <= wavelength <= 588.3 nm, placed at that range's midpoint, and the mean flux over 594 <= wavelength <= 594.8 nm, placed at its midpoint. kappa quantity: 17.0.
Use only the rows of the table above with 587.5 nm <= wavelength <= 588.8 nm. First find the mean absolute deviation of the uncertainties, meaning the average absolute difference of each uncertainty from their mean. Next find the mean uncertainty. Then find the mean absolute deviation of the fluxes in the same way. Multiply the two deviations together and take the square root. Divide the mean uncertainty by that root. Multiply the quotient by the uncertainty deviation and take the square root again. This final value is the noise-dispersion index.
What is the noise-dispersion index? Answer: 1.5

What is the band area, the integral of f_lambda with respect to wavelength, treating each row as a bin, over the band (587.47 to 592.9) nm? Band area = 175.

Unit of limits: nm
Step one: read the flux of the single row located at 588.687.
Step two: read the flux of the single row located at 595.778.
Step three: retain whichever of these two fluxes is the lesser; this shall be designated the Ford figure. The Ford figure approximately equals 33.7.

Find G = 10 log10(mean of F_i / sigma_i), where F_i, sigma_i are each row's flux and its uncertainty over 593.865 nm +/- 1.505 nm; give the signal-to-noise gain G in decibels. 10.8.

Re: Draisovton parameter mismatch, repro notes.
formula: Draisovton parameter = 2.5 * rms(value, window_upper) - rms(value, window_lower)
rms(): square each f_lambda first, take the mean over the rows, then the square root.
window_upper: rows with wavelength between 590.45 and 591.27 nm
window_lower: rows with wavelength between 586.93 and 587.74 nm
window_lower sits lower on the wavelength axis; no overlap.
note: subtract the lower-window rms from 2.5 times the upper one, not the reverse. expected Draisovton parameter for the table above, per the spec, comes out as 52.2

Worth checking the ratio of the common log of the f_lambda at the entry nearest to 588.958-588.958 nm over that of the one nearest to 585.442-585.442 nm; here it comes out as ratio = 0.92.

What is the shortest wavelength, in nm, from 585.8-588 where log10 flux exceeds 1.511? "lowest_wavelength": 586.252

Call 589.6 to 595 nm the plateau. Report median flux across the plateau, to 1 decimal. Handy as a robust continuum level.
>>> 33.1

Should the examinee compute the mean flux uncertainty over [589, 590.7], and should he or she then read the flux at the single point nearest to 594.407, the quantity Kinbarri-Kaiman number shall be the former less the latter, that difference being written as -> -26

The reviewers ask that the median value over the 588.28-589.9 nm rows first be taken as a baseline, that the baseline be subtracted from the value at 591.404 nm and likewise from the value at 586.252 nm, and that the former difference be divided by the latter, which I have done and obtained -9.3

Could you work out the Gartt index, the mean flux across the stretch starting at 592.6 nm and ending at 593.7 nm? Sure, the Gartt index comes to 33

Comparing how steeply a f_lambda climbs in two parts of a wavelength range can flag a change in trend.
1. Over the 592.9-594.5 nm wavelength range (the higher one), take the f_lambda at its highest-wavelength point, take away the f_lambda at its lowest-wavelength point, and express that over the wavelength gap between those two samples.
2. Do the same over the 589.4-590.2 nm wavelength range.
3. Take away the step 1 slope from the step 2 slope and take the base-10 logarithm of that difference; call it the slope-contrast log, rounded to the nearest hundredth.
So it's 1.16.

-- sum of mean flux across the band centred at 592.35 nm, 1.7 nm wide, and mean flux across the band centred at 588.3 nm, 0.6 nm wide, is 66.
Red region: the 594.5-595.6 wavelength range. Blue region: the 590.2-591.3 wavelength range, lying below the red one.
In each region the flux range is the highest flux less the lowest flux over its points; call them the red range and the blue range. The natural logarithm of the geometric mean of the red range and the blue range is 1.79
